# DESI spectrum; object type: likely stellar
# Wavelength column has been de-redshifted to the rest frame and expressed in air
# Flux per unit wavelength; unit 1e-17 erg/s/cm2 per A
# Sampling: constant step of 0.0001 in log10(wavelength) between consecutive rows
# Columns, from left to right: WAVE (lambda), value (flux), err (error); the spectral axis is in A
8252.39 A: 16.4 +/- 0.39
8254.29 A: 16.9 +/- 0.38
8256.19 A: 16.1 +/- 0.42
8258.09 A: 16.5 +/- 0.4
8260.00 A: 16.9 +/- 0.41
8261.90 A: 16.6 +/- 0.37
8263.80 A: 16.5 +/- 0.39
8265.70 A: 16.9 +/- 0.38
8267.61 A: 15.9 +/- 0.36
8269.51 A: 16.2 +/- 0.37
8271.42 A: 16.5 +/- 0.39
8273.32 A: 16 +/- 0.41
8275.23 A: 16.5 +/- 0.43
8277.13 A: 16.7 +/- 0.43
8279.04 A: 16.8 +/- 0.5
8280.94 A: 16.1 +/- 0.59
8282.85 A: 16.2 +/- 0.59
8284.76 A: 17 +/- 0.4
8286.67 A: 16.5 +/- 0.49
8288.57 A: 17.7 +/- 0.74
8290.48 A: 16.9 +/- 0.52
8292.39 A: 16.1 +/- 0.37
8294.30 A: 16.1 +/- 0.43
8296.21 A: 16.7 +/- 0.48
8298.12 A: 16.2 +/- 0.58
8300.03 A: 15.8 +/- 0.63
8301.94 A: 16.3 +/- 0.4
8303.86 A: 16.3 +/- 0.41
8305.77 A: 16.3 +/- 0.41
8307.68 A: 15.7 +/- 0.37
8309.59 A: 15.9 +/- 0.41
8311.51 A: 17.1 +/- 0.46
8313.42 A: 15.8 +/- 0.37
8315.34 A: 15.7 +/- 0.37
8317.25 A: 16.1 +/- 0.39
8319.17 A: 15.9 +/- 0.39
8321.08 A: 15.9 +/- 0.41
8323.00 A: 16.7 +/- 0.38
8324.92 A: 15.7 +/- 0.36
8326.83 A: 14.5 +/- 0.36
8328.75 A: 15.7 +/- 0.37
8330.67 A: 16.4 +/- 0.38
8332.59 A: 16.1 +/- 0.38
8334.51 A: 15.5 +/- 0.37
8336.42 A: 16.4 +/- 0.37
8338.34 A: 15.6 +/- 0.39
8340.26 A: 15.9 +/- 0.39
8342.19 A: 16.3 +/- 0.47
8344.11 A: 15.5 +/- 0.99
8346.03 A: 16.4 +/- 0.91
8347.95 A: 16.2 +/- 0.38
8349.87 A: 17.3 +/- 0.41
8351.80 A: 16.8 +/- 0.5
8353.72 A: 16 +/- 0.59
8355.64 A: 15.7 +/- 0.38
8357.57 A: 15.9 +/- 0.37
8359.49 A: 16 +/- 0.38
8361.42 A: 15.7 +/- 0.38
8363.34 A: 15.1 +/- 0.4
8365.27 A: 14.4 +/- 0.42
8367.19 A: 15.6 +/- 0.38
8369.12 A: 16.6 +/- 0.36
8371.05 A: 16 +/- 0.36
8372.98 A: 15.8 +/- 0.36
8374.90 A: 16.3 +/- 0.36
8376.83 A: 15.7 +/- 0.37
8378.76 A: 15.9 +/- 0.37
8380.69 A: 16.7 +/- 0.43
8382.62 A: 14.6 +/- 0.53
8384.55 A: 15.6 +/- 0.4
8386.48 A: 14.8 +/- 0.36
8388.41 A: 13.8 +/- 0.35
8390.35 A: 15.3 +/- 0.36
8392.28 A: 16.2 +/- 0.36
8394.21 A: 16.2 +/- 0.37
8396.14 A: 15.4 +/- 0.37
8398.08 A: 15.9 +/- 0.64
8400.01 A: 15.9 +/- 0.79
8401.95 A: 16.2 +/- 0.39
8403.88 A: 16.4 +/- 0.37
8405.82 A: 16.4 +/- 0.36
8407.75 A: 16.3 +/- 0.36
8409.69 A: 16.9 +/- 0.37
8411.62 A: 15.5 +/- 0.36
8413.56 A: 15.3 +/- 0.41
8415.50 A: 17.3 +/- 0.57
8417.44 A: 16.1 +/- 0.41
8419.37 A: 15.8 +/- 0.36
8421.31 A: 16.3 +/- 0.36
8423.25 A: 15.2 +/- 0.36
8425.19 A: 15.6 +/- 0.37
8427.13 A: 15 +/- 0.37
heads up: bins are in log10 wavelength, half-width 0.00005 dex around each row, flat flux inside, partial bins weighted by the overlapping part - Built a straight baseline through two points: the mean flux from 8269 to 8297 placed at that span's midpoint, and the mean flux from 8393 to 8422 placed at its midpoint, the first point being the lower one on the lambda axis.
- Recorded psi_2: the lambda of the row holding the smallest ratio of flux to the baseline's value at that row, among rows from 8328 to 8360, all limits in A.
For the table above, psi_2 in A 8334.51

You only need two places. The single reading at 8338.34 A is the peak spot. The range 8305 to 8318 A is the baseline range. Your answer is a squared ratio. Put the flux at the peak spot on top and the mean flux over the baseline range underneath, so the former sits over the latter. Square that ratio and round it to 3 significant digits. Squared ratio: 0.941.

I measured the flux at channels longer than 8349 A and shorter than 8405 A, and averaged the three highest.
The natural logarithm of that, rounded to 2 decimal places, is 2.83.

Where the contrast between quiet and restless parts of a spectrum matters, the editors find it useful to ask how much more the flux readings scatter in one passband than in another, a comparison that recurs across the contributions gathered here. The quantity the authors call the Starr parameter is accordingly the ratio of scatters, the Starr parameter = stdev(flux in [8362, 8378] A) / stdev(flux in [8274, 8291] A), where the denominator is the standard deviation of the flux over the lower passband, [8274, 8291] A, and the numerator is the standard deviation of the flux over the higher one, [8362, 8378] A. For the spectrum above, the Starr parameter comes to 1.4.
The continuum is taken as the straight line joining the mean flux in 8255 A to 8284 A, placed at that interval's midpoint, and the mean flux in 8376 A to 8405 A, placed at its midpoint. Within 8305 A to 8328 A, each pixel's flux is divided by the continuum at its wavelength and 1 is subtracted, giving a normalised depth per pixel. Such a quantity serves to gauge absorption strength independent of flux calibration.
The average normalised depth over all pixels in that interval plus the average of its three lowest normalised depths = -0.06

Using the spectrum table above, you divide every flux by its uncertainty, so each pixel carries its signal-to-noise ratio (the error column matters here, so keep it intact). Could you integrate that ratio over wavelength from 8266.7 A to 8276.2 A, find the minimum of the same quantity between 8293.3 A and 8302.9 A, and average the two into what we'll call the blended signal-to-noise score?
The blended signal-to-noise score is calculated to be 210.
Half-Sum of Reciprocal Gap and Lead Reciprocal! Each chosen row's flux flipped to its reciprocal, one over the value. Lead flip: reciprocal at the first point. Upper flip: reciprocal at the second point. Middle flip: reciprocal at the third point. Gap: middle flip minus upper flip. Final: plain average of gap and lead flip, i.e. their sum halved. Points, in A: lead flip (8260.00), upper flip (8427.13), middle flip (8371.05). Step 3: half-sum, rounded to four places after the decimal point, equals 0.0275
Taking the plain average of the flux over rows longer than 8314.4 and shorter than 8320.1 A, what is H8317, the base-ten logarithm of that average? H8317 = 1.201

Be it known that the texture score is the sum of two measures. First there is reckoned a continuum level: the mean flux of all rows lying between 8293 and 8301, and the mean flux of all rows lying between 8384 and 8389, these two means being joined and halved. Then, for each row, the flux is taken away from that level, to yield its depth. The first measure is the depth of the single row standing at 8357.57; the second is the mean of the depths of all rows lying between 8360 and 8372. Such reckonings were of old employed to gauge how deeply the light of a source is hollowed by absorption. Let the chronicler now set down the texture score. -0.5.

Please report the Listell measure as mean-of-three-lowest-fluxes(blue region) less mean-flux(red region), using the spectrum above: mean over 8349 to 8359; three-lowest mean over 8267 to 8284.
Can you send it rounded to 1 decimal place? -0.3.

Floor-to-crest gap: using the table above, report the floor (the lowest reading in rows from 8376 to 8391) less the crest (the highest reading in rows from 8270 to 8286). -3.2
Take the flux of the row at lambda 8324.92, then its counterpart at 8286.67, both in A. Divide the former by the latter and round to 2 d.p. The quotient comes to 0.95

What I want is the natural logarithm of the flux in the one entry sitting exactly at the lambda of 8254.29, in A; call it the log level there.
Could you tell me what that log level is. 2.83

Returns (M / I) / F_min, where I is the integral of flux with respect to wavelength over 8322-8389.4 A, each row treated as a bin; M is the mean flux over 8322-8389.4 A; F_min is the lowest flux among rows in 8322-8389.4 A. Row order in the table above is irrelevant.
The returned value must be 0.0011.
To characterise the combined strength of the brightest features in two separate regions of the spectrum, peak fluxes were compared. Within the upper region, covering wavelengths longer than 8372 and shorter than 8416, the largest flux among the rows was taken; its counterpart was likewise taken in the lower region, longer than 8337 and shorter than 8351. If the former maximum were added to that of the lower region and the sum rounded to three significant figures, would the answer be 34.6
